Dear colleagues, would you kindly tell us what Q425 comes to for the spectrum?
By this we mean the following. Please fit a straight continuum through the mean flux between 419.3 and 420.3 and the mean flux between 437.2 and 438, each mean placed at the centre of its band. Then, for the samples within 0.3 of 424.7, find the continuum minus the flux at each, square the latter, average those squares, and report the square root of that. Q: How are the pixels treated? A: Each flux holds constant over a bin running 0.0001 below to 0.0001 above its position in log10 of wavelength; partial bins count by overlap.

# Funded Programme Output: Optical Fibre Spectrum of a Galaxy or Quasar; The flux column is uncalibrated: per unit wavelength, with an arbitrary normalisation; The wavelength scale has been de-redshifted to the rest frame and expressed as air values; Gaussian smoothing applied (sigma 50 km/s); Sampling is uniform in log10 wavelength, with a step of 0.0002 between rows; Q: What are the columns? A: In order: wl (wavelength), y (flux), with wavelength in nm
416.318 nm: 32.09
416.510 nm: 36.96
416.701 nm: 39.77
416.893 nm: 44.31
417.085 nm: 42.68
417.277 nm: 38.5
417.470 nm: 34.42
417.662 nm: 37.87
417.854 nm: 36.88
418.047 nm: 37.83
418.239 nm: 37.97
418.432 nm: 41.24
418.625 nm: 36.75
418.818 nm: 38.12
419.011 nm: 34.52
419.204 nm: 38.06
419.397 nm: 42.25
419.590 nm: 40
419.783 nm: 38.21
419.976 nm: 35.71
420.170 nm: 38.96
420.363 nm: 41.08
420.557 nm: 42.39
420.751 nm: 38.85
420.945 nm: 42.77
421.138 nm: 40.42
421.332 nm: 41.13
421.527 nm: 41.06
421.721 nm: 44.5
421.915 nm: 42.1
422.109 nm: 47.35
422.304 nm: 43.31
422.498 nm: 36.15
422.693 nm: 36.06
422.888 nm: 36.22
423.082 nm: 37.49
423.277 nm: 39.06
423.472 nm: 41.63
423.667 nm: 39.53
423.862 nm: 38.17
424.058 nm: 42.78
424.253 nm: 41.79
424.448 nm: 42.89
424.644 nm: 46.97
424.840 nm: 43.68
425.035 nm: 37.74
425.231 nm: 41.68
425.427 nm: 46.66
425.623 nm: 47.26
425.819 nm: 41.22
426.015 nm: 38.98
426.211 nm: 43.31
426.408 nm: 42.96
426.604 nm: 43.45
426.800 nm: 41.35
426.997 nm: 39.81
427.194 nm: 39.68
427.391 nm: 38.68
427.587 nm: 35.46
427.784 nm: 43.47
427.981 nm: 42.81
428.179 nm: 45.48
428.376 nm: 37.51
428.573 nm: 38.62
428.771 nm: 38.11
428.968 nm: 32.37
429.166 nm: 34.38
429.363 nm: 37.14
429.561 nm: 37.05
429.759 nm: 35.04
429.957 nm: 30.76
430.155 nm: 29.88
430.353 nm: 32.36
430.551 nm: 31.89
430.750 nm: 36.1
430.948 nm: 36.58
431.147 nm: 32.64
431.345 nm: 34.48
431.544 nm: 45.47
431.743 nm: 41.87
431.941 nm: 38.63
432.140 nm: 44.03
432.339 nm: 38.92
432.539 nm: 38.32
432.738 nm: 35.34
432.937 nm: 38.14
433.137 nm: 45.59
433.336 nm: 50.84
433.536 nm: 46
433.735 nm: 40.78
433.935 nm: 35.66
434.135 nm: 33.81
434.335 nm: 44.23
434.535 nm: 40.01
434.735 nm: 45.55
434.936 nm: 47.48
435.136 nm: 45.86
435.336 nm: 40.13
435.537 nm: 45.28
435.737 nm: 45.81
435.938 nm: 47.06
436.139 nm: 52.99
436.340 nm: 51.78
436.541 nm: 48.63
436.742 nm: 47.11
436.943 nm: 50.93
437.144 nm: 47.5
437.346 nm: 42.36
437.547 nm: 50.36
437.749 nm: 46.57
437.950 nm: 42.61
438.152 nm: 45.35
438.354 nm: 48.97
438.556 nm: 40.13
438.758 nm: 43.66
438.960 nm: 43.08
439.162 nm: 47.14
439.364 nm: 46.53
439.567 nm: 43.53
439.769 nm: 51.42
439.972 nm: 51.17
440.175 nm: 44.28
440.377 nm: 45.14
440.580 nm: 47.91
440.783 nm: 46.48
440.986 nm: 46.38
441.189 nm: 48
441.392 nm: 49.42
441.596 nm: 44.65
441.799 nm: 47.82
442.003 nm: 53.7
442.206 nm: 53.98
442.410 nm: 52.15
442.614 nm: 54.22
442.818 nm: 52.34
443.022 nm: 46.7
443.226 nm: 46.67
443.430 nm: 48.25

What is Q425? 4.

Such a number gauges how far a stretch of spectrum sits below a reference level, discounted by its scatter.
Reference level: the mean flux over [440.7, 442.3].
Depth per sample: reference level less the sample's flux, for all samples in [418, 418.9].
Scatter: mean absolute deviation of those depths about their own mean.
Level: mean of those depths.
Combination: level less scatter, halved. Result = 4.6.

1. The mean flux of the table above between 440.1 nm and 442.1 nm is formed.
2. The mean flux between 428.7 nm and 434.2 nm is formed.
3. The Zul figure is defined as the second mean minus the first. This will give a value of -9.8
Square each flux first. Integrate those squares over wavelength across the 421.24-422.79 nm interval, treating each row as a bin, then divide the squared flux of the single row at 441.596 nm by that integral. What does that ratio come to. 0.74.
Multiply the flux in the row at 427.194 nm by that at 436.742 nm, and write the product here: 1869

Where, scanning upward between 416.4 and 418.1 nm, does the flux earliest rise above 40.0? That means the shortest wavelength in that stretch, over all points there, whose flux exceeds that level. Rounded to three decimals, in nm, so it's 416.893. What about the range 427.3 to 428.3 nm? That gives 427.784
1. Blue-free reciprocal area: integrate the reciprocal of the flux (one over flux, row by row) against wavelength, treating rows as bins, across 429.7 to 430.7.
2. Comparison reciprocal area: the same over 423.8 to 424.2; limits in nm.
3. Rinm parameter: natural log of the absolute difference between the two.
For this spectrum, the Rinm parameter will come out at -3.8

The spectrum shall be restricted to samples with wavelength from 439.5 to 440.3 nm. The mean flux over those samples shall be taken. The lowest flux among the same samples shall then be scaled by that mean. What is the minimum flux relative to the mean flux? 0.91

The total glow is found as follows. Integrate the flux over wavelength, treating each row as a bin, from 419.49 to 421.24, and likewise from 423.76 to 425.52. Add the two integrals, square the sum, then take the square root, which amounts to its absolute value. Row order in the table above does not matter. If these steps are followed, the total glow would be 144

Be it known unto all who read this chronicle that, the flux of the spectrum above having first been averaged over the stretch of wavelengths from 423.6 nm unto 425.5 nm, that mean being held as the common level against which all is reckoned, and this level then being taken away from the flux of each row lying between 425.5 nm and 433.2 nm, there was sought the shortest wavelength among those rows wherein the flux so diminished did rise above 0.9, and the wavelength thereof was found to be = 425.623 nm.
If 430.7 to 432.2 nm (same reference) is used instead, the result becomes 431.544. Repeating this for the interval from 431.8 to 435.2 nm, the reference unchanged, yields 432.140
